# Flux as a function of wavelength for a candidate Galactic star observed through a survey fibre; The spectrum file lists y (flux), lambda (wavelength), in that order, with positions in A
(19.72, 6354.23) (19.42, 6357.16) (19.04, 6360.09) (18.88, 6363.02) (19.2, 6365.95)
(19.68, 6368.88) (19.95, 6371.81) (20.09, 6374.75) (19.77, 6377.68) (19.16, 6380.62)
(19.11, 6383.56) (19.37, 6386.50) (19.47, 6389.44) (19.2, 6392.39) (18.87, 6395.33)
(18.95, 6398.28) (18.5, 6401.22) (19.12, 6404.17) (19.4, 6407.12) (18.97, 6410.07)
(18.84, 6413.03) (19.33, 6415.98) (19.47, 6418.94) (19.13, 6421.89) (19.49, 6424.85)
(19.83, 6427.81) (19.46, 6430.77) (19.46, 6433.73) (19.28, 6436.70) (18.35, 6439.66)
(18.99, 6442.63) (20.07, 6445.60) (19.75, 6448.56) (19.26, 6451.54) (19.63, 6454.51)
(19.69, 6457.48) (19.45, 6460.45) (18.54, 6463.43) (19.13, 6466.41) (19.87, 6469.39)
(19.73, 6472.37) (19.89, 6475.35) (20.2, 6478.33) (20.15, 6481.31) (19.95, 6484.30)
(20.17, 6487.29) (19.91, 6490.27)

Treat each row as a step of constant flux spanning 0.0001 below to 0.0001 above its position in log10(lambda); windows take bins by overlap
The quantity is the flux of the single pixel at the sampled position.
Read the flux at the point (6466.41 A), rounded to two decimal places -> 19.13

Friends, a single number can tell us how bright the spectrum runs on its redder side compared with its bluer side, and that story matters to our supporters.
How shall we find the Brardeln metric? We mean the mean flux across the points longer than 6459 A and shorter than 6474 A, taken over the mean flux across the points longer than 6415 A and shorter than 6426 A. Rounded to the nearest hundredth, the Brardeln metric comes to 1.00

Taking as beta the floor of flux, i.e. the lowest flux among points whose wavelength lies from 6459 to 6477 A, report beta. 18.54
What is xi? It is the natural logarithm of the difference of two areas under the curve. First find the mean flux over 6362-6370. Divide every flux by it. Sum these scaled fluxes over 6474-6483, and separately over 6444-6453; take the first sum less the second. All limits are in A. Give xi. -2.8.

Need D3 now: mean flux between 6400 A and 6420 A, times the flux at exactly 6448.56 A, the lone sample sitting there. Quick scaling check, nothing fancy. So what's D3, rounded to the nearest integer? 377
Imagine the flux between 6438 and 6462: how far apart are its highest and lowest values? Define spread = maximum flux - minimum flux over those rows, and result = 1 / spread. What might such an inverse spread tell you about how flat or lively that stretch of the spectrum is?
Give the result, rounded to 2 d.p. 0.58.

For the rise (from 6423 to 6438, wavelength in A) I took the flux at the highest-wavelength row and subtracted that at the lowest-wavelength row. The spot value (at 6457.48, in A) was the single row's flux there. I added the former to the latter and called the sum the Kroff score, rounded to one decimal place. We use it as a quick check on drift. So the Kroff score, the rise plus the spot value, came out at 19.5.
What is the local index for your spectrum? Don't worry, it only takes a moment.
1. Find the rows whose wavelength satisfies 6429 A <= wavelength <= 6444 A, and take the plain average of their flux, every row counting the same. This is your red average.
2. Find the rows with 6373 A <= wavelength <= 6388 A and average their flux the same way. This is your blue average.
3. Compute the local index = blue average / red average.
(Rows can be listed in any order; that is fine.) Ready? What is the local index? 1.02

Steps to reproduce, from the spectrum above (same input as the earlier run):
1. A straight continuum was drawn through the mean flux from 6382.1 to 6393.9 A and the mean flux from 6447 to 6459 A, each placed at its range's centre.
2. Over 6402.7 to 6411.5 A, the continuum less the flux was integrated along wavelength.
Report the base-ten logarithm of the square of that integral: 0.5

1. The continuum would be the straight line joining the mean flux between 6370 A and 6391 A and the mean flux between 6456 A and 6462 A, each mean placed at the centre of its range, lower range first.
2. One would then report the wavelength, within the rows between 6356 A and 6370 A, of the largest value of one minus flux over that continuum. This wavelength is 6363.02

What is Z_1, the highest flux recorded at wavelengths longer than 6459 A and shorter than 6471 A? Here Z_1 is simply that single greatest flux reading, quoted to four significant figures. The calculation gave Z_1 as 19.87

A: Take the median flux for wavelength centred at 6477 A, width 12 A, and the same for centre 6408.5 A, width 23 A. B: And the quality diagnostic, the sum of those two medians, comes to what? 39.1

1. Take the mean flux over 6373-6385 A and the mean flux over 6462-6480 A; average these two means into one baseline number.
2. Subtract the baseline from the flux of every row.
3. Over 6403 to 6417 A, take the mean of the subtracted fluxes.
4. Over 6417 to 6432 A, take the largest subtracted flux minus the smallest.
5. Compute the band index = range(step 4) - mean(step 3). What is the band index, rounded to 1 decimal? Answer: 1.1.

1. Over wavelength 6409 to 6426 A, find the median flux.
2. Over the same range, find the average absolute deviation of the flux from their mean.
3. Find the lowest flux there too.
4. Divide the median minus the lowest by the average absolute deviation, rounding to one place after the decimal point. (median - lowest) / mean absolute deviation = 1.7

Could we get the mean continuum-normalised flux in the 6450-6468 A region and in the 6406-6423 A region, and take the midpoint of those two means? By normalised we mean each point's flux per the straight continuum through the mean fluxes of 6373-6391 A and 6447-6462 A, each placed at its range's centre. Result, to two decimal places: 0.98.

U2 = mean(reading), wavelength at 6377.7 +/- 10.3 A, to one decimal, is 19.6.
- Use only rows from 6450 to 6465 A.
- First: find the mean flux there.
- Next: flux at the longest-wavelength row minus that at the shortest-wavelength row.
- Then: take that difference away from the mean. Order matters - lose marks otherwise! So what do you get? 20.0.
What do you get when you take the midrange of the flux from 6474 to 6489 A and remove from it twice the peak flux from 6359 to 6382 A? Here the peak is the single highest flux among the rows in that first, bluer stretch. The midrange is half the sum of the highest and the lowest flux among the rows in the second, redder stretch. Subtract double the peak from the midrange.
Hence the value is -20.1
